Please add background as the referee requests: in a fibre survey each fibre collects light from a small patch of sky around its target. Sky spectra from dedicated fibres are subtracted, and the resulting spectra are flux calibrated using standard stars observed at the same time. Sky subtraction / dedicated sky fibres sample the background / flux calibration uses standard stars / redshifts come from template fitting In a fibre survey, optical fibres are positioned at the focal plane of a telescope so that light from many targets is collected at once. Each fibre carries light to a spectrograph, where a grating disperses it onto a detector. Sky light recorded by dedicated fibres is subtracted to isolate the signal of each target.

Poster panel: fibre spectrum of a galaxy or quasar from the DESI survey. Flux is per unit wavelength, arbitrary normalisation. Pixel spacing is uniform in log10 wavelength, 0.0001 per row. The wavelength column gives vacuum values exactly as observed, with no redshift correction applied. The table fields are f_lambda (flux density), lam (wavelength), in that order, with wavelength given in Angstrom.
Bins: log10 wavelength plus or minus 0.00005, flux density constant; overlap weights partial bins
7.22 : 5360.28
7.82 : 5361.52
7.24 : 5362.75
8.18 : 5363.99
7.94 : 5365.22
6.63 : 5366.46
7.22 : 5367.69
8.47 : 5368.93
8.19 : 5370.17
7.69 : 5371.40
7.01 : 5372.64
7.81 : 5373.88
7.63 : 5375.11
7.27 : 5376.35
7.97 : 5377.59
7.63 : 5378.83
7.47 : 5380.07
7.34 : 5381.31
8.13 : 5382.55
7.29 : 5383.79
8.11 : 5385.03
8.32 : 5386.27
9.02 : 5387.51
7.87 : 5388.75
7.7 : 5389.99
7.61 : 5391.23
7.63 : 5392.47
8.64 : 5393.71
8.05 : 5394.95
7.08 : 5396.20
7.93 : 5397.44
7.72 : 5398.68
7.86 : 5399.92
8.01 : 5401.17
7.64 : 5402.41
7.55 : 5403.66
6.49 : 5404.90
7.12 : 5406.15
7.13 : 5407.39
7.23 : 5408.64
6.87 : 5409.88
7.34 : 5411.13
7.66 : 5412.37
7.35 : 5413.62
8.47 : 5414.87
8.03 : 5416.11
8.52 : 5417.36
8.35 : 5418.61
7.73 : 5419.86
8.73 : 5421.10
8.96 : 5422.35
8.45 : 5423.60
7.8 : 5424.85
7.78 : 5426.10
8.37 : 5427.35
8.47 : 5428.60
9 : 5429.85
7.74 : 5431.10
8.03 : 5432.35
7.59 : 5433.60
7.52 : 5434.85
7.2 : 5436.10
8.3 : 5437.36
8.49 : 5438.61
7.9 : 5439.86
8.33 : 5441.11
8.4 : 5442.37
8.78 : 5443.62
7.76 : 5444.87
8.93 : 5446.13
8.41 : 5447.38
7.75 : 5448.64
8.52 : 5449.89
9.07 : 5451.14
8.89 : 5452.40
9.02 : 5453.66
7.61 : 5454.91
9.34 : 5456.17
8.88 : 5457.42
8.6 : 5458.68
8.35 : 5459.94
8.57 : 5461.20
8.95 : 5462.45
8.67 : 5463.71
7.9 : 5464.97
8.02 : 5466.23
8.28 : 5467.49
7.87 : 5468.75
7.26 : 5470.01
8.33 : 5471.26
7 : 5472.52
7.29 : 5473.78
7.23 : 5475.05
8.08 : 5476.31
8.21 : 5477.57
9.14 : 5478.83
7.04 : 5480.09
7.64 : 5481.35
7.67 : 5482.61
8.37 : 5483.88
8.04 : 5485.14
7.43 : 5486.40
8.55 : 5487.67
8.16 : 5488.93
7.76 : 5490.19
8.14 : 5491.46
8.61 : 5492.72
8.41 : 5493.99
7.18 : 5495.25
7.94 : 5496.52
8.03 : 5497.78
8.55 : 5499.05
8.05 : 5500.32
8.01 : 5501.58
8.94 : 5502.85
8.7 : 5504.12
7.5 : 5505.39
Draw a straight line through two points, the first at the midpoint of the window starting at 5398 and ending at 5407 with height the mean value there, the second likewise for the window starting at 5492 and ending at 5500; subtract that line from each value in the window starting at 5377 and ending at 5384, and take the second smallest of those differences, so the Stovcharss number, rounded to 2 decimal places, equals 0.00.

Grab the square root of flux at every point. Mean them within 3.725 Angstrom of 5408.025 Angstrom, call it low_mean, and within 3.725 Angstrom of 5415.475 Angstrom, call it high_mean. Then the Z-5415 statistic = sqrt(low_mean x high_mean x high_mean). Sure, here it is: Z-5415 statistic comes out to 4.62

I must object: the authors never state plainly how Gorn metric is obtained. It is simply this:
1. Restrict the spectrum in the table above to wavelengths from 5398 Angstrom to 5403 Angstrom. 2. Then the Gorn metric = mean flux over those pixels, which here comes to 7.8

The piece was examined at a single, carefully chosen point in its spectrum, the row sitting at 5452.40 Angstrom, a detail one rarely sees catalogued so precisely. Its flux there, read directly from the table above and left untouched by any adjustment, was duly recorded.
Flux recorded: 8.89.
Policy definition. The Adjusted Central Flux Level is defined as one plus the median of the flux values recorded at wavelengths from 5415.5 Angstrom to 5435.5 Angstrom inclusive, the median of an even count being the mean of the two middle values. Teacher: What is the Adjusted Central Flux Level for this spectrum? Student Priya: 9.19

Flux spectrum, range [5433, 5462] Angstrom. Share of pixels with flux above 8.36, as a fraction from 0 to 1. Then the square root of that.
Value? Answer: 0.8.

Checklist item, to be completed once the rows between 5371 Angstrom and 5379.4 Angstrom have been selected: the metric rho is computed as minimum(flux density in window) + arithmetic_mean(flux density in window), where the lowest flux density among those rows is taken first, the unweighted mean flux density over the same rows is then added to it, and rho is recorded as 14.6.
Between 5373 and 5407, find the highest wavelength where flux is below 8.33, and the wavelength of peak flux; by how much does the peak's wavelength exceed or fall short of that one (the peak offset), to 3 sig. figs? -18.6 Angstrom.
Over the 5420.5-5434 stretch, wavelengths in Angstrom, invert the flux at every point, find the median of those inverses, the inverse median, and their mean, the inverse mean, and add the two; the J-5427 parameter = 0.241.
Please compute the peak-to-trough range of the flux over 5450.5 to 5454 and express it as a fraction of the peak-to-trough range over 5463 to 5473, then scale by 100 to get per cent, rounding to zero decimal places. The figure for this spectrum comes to 11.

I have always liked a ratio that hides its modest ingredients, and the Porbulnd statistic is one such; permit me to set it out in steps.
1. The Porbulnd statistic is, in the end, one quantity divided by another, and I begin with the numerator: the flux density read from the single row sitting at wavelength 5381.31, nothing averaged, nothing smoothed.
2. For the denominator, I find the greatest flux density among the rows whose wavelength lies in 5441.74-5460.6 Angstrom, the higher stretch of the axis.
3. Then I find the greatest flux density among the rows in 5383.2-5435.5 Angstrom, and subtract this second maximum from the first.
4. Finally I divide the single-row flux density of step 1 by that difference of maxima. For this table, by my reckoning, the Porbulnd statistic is 23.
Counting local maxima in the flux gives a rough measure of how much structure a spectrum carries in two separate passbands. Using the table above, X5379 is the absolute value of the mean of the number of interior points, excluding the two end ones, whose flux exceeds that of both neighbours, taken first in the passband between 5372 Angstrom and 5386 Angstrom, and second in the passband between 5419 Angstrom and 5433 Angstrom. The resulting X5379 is 2.50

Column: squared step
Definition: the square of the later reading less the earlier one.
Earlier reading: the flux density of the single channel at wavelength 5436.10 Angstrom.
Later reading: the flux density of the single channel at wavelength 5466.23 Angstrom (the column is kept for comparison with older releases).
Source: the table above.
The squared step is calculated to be 0.67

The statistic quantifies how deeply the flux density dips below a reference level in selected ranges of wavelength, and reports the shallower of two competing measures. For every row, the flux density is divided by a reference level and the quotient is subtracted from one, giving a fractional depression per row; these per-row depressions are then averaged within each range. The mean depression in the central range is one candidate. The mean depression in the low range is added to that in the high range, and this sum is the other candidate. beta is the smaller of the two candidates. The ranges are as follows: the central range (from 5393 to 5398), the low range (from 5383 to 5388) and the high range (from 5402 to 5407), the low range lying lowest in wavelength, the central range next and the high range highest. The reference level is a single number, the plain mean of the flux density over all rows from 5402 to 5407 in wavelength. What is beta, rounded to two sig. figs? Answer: -0.14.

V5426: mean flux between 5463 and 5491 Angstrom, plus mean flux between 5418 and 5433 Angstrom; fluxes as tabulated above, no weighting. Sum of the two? 16.2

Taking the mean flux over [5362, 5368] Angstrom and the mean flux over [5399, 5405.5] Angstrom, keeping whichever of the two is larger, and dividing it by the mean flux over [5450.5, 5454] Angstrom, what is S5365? 0.84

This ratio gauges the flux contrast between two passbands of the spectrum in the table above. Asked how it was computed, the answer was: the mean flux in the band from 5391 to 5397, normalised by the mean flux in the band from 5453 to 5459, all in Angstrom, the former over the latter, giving 0.90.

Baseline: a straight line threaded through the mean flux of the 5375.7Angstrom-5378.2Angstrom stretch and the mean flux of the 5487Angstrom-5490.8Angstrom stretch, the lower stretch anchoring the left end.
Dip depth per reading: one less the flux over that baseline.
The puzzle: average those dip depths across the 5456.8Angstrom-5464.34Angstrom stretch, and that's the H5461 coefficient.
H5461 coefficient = -0.08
